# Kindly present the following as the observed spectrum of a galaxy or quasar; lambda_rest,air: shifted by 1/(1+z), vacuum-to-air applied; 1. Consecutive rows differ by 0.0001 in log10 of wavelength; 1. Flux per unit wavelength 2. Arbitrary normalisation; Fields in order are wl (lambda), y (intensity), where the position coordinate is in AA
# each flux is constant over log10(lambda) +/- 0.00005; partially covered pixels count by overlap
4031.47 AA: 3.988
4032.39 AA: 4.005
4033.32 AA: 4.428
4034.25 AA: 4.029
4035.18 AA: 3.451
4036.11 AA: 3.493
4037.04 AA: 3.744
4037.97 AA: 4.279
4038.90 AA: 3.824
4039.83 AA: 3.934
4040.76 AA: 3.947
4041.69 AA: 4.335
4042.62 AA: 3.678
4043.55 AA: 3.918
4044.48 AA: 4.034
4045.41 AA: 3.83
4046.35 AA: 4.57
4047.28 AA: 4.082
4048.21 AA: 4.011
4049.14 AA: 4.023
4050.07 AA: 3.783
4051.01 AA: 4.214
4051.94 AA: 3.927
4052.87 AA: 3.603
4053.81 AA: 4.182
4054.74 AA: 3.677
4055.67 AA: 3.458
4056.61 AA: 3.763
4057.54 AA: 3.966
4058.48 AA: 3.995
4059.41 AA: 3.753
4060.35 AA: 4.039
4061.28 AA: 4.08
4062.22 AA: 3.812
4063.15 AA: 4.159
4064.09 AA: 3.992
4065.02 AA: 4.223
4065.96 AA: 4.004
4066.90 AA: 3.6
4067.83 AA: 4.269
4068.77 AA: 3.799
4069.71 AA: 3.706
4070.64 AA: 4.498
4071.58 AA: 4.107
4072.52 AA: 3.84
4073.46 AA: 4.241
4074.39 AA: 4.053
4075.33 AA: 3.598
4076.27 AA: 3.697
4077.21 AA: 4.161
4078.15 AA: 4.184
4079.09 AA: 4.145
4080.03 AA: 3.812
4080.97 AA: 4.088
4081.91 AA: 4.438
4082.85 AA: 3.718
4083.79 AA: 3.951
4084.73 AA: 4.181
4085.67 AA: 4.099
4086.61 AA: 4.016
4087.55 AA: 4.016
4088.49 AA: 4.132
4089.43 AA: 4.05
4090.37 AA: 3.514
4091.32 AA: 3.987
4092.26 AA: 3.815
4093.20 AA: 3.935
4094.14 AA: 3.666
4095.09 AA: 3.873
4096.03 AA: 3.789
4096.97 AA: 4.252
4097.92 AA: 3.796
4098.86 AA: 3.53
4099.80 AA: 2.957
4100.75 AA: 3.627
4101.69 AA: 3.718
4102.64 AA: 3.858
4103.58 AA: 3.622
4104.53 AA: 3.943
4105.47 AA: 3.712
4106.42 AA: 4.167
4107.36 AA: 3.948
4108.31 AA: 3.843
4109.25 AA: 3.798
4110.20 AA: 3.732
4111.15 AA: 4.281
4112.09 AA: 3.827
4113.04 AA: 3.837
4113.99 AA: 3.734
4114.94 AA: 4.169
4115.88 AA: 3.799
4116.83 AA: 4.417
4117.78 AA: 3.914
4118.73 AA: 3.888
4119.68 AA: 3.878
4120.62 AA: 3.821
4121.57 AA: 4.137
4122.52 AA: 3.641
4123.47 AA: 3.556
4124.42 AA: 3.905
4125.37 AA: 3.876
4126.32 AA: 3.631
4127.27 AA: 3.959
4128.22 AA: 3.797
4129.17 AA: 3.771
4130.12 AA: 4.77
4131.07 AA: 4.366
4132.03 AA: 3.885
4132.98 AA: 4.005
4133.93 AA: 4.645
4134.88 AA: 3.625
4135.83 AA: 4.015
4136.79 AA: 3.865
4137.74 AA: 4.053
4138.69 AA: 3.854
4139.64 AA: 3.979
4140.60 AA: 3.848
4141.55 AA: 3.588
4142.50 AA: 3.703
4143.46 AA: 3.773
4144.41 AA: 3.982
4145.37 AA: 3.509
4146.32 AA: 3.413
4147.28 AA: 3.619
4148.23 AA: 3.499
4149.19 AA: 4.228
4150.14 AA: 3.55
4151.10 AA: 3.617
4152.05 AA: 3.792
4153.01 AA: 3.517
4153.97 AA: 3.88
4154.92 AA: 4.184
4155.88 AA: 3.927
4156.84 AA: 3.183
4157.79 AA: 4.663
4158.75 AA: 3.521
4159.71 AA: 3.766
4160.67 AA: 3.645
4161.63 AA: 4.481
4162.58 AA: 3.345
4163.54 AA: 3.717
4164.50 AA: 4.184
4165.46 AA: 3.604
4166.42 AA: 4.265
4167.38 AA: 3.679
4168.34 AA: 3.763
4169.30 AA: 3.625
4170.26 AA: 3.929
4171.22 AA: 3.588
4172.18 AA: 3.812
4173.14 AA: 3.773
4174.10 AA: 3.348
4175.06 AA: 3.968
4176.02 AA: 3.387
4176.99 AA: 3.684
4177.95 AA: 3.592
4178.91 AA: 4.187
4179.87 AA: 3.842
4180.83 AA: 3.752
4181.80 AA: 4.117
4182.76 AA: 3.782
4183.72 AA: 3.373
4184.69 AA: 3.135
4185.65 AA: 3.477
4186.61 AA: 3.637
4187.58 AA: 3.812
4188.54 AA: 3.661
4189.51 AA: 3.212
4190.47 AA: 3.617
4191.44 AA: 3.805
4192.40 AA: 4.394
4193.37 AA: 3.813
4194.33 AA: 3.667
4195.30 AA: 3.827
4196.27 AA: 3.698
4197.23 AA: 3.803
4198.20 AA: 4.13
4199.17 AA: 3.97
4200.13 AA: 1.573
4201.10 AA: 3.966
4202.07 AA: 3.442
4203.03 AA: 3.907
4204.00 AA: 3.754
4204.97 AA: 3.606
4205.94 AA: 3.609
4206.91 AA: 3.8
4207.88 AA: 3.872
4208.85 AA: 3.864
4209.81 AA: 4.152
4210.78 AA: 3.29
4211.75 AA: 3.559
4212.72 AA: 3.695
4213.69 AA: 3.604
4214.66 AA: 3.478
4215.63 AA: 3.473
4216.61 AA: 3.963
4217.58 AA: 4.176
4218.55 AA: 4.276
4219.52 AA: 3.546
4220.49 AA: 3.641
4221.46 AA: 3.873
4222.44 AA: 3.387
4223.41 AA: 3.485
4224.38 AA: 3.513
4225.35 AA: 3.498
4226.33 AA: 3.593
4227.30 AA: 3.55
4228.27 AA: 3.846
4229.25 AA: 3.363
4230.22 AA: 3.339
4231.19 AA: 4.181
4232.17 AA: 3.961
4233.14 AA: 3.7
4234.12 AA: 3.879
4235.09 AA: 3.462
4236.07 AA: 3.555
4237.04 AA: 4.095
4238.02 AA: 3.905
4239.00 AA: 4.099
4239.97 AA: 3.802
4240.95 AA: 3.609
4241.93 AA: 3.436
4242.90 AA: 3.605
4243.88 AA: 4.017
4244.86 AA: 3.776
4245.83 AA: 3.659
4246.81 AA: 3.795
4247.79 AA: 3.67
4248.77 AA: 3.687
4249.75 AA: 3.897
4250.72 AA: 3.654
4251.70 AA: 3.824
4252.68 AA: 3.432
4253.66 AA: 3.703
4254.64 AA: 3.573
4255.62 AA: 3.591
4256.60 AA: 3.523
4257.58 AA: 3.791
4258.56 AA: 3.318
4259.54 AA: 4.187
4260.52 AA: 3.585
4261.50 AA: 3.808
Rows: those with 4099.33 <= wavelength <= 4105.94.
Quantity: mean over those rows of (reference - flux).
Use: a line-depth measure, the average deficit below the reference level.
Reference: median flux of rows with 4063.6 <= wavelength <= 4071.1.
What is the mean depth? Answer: 0.36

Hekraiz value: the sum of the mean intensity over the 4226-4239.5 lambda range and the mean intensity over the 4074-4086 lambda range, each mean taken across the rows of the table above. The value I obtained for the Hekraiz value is 7.76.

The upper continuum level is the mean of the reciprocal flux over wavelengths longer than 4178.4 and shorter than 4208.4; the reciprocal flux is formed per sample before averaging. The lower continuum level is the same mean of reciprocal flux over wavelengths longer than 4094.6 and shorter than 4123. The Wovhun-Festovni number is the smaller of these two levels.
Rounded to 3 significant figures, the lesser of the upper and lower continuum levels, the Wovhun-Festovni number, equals 0.261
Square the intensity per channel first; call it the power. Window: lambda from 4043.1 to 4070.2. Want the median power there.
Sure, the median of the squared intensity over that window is 15.9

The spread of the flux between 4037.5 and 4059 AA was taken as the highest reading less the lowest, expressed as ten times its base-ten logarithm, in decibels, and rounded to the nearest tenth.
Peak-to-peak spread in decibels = 0.5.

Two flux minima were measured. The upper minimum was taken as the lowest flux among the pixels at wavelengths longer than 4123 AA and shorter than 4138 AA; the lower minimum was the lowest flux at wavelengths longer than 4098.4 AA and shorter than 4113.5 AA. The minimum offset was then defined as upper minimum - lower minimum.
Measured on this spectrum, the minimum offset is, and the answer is 0.6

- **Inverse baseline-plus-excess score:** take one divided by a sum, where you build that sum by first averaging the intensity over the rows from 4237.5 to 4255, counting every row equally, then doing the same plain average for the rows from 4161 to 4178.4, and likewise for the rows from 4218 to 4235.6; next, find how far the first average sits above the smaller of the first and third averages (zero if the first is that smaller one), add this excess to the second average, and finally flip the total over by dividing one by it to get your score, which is 0.262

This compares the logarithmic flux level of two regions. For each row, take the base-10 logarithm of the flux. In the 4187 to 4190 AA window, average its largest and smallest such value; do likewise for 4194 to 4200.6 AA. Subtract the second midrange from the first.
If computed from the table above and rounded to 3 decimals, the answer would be 0.138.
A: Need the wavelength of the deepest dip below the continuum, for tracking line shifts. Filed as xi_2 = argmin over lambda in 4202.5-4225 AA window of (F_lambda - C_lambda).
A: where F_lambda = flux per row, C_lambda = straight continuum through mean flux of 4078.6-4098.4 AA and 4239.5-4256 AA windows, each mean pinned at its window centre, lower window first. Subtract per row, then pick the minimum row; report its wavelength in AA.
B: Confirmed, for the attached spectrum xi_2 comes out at 4210.78 AA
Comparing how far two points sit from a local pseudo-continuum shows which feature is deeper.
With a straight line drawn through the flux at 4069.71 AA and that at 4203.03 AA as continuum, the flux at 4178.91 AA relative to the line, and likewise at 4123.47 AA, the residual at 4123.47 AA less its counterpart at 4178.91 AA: -0.55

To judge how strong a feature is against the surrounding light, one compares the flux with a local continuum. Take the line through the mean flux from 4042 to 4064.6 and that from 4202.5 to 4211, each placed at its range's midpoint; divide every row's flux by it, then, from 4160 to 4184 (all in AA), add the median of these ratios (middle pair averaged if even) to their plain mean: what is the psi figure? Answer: 1.98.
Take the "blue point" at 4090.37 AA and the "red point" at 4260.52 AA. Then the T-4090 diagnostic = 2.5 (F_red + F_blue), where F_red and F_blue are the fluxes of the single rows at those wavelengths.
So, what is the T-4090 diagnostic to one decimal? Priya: 17.7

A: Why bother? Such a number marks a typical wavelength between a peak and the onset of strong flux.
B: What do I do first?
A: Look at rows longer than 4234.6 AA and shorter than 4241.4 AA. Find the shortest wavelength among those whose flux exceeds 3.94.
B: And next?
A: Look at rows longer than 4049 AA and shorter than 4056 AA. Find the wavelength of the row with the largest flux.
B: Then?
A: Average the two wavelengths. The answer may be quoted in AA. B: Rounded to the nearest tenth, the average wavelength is 4144.0 AA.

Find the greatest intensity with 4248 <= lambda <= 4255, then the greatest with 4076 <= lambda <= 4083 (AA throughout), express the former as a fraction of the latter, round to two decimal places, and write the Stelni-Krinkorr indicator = 0.88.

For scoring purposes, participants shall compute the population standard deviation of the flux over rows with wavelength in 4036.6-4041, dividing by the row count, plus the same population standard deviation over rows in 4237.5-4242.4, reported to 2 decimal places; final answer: 0.41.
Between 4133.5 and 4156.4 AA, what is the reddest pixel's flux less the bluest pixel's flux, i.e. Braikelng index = -0.7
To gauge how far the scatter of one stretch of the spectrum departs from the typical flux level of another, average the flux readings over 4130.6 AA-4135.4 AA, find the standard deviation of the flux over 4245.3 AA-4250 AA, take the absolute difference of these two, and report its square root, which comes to 2.00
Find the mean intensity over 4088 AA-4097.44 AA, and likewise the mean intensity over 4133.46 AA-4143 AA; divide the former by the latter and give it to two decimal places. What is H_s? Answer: 1.00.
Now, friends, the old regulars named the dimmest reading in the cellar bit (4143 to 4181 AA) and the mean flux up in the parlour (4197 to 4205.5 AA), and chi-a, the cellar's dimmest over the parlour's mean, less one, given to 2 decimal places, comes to -0.11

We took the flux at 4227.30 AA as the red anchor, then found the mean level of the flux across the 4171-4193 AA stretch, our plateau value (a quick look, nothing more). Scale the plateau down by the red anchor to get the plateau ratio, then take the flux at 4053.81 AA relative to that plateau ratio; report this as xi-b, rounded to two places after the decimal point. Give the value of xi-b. 4.02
